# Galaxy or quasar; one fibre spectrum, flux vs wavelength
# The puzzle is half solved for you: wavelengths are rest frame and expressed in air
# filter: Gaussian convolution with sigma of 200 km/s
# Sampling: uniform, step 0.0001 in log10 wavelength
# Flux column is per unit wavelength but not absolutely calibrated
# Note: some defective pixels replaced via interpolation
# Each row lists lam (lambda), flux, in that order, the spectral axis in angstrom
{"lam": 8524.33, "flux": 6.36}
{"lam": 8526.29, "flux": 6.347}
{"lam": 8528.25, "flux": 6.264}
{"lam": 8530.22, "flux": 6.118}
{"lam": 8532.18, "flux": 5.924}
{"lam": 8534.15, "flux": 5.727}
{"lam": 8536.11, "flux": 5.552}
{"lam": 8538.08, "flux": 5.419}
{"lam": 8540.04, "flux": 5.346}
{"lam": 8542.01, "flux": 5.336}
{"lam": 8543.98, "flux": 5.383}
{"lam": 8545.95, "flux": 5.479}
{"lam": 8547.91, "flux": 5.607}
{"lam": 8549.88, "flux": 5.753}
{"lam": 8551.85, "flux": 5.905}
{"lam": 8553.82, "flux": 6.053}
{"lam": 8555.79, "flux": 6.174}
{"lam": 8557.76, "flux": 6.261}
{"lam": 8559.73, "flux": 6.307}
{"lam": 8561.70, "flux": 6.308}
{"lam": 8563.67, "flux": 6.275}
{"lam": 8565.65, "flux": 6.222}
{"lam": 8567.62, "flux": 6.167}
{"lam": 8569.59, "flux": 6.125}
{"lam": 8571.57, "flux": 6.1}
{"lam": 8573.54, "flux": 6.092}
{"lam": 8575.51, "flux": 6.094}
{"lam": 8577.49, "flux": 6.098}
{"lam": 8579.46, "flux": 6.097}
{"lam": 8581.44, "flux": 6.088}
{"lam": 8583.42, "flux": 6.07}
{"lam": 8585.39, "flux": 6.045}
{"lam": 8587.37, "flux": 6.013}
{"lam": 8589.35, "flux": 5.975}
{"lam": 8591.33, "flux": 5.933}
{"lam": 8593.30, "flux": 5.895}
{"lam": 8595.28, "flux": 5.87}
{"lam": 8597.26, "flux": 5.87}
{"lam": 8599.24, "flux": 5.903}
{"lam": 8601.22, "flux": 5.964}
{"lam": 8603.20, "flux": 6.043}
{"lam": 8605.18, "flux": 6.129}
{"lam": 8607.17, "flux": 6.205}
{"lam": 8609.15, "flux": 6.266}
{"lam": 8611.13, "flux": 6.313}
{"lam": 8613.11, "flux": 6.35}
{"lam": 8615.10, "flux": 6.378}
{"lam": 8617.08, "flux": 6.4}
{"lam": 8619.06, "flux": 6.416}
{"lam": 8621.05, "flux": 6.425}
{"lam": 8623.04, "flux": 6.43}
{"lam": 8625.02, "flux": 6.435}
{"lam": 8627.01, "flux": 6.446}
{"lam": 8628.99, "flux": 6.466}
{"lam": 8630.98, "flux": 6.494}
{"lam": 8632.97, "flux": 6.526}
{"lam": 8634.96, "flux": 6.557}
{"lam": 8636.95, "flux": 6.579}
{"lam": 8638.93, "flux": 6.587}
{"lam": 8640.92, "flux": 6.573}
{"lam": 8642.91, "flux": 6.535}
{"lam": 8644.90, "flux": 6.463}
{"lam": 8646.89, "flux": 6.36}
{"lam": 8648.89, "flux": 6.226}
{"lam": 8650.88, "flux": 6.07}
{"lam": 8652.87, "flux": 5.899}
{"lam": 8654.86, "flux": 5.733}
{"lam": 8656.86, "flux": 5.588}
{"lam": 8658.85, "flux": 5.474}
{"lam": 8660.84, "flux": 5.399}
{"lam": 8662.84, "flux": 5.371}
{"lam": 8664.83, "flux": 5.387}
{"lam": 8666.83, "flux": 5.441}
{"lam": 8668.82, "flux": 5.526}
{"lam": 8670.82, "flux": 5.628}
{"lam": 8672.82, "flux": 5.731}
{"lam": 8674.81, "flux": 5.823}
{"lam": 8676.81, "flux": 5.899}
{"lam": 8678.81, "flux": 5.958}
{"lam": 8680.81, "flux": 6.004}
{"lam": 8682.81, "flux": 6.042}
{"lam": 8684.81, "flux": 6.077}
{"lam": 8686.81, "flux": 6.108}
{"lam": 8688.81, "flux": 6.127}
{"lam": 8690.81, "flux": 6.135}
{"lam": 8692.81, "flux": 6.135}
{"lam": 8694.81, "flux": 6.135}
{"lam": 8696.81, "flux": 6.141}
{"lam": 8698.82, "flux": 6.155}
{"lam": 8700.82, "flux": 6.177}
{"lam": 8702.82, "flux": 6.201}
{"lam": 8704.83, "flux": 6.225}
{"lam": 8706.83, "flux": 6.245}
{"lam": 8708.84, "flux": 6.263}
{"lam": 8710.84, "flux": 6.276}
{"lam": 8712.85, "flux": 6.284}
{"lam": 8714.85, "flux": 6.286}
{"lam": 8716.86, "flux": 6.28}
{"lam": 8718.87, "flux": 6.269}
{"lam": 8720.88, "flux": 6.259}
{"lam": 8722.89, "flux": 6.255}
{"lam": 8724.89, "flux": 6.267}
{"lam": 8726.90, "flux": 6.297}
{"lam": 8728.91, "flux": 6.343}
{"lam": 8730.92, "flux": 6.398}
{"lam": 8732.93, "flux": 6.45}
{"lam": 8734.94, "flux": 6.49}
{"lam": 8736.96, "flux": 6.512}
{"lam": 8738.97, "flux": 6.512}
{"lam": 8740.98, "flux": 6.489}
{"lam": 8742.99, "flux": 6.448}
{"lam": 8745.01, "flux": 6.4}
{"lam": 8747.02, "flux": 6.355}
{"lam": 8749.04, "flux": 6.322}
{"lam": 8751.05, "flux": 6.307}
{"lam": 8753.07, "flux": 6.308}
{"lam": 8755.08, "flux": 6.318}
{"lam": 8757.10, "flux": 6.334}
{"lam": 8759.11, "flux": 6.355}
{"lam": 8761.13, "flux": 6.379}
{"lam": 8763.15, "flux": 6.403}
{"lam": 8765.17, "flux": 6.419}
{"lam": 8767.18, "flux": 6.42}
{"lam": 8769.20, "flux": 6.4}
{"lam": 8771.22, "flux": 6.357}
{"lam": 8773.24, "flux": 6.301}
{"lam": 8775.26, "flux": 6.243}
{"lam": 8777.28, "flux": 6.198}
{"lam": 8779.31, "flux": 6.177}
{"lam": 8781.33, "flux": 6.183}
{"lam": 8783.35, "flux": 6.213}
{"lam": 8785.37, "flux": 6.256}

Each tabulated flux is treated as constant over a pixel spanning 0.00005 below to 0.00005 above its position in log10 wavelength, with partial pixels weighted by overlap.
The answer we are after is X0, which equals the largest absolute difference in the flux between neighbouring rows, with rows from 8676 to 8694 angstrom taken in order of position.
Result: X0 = 0.06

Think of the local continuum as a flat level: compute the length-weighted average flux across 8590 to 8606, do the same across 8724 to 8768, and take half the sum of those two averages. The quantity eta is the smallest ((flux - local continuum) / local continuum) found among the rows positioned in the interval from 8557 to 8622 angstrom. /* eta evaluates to -0.05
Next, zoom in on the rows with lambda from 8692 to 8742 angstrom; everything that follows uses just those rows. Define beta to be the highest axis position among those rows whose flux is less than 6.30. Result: 8726.90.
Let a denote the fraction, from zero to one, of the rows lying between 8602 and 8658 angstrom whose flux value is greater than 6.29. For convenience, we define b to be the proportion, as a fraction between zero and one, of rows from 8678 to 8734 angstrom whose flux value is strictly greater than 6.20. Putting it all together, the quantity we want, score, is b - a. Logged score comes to -0.11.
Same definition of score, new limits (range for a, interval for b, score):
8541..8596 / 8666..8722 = 0.29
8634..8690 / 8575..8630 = 0.18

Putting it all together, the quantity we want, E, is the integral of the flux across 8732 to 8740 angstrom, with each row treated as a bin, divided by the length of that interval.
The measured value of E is 6.49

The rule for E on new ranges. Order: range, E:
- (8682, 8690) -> 6.09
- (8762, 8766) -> 6.40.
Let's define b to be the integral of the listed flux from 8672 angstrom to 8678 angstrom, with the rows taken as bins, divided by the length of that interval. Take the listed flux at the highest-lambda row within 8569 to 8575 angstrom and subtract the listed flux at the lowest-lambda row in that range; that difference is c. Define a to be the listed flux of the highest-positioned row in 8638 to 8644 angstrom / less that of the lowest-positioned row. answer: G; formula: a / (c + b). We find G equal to -0.009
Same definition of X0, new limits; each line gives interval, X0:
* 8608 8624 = 0.05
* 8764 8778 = 0.06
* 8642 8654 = 0.17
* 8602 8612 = 0.09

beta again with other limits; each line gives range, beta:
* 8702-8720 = 8718.87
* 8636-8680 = 8678.81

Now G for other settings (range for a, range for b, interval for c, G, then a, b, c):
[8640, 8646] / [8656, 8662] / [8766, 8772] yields -0.020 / -0.11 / 5.5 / -0.06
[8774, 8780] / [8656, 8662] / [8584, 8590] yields -0.012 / -0.07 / 5.5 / -0.07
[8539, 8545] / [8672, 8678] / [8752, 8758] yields 0.006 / 0.04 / 5.8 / 0.03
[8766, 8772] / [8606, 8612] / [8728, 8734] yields -0.010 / -0.06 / 6.3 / 0.11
